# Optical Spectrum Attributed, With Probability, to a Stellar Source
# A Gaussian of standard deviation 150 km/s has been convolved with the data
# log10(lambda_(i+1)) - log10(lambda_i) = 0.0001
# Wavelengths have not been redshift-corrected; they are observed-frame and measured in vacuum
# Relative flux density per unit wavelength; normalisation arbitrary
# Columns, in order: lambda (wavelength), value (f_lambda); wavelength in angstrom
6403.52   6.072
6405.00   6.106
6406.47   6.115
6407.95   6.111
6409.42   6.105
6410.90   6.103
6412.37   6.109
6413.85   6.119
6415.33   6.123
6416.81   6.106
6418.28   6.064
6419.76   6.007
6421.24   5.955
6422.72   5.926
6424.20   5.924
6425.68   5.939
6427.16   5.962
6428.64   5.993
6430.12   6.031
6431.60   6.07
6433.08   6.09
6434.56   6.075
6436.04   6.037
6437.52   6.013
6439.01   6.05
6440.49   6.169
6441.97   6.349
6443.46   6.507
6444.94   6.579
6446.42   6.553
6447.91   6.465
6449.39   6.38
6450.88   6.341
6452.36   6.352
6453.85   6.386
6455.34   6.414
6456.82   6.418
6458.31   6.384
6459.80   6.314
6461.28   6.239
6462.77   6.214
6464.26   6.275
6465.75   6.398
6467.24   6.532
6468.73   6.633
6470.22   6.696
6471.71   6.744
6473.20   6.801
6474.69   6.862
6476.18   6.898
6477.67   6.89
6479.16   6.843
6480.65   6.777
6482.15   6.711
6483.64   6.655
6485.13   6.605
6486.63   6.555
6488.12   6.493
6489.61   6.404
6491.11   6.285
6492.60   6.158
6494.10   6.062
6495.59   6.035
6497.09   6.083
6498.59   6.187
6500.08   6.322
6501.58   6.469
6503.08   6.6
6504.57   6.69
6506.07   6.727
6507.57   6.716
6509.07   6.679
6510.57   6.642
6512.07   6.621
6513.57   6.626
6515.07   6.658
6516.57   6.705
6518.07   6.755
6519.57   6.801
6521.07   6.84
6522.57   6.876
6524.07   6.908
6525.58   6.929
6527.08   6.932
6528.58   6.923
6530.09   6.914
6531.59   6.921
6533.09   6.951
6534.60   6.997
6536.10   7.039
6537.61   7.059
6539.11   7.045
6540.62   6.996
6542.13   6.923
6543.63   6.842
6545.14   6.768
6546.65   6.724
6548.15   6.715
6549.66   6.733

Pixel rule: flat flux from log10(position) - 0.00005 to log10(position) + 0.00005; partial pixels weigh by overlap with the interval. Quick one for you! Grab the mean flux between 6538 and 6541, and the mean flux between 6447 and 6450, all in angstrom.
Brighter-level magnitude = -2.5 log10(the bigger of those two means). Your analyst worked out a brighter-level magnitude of -2.12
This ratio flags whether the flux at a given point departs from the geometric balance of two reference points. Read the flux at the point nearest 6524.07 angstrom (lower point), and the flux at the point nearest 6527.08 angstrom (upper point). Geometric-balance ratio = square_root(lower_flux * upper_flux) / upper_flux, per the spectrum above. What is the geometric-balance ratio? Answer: 1.00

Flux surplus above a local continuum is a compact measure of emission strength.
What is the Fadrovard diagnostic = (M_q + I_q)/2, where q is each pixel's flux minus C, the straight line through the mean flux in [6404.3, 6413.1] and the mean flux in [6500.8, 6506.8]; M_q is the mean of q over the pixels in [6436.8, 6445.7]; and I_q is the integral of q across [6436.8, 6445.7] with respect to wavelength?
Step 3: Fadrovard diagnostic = 0.0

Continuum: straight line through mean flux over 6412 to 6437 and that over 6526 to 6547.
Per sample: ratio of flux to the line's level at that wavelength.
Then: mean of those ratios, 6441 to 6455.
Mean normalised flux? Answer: 1.03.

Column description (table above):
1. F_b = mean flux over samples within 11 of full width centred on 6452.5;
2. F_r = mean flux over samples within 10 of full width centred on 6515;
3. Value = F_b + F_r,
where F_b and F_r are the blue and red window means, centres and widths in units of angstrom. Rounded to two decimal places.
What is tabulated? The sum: 13.08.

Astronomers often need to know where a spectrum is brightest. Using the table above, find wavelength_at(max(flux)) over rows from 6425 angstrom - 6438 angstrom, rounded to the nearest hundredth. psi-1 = 6433.08 angstrom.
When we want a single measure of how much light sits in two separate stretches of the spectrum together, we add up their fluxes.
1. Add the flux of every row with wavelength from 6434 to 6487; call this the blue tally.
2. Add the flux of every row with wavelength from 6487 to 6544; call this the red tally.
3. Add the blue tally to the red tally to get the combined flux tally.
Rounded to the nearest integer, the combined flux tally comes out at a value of 487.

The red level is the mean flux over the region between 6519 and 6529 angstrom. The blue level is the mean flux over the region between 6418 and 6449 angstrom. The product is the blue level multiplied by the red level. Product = 42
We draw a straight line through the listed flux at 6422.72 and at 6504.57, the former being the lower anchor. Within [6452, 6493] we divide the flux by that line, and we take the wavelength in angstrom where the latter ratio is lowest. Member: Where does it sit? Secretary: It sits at 6492.60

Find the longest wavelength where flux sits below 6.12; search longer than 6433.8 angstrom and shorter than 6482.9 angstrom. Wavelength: 6439.01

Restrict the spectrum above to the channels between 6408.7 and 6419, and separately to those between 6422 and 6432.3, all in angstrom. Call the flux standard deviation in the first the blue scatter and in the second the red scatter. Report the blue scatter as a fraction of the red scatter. 0.34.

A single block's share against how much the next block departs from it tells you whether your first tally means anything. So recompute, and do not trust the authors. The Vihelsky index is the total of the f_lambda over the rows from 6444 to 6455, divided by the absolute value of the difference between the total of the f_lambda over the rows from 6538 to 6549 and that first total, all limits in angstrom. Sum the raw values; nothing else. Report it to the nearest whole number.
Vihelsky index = 15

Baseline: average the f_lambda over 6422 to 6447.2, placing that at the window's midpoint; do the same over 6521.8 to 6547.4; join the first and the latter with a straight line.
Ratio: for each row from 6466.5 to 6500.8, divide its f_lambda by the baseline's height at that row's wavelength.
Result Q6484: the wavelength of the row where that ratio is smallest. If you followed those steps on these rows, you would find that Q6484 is 6495.59 angstrom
